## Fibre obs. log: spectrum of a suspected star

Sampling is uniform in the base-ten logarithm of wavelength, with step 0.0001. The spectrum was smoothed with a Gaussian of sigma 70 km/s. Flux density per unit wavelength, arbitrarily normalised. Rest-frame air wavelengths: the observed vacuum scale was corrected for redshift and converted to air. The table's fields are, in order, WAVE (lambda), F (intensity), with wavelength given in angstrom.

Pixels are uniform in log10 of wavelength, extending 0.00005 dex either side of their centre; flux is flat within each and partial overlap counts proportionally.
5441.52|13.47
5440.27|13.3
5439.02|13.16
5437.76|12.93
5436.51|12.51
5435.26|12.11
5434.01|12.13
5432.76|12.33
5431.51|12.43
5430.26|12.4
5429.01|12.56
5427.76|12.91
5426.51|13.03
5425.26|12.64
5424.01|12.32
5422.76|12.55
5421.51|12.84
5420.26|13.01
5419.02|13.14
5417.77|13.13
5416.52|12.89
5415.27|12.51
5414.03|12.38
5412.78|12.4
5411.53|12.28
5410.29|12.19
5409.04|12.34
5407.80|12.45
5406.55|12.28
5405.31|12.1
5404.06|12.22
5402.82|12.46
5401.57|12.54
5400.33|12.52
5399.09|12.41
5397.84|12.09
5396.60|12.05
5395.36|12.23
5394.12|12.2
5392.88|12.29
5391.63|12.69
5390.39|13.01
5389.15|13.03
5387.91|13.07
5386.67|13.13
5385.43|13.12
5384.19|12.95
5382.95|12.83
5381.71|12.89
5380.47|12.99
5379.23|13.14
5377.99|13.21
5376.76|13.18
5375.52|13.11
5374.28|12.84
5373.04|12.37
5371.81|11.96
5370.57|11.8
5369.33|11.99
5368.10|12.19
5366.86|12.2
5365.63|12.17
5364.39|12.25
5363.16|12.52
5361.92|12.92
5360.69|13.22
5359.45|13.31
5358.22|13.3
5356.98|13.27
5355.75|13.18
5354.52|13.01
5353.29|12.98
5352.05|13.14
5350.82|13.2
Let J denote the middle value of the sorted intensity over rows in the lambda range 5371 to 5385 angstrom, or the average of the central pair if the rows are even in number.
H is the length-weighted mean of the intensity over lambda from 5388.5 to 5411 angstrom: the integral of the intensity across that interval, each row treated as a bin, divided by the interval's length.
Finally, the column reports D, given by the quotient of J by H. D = 1.045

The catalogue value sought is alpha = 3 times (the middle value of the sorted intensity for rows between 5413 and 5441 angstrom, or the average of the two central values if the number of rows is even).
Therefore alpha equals 37.8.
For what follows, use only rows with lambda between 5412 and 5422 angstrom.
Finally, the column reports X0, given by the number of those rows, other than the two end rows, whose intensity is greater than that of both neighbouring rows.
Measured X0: 1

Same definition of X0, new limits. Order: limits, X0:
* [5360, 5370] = 1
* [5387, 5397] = 1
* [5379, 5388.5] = 1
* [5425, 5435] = 2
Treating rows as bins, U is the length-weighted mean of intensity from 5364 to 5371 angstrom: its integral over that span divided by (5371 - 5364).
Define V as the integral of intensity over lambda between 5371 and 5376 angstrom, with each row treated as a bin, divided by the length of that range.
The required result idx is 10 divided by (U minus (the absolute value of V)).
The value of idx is -24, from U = 12.1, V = 12.5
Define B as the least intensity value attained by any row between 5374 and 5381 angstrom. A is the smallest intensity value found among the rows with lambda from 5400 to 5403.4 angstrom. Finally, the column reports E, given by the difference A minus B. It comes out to -0.38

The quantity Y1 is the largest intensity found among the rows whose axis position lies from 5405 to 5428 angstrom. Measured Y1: 13.14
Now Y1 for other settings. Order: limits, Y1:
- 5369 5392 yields 13.21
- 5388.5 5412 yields 13.03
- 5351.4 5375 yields 13.31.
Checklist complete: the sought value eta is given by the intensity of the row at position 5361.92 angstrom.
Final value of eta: 12.92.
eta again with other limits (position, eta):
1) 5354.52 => 13.01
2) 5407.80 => 12.45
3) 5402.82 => 12.46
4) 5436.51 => 12.51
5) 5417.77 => 13.13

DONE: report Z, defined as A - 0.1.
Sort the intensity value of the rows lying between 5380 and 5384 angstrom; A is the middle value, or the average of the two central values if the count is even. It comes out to 12.8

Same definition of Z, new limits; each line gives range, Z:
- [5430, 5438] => 12.3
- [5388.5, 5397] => 12.2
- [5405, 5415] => 12.2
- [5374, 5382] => 13.0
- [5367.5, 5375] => 12.0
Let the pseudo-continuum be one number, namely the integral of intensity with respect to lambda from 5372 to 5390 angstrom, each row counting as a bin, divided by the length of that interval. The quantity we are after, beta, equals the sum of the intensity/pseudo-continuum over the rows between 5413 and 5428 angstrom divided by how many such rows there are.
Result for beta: 0.99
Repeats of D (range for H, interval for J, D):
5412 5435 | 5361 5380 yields 0.979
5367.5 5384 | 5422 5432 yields 0.991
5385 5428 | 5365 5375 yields 0.968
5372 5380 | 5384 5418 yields 0.961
